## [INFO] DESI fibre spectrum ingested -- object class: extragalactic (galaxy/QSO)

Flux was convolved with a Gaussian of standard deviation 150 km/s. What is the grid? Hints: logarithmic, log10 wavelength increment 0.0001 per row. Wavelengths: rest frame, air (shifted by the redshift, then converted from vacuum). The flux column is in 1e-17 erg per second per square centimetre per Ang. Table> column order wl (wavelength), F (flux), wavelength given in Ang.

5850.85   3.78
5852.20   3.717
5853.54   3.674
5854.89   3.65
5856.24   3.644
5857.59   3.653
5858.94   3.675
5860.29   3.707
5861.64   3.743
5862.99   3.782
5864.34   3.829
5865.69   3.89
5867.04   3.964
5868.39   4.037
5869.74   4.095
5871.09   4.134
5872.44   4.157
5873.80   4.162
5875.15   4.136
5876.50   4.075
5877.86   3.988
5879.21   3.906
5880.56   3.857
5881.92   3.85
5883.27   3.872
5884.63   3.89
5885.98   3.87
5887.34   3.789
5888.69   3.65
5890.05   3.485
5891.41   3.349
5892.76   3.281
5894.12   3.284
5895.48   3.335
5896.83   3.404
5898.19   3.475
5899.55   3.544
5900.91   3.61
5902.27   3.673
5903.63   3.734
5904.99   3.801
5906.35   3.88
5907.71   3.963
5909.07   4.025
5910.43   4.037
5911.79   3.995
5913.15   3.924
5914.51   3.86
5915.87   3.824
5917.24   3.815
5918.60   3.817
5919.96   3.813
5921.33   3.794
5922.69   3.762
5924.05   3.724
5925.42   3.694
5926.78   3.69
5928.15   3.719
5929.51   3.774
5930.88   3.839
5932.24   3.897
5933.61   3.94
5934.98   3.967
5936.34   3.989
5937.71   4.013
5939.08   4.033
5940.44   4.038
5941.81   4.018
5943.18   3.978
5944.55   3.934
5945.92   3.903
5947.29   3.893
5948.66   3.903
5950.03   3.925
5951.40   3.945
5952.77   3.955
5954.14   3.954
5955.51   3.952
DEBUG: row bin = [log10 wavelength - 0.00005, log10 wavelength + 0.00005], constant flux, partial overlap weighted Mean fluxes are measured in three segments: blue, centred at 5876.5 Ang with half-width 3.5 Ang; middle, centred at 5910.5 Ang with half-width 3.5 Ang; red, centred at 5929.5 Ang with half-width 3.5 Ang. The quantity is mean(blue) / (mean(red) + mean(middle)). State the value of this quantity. 0.521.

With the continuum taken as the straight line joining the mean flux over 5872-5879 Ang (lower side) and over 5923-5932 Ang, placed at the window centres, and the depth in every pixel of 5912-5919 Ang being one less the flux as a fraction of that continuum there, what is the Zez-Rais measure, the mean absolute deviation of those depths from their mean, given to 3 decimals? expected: 0.006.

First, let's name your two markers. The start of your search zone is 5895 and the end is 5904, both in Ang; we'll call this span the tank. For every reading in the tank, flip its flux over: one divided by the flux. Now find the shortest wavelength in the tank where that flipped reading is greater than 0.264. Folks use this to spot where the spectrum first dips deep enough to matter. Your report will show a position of 5895.48 Ang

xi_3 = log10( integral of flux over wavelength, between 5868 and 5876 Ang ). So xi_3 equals 1.52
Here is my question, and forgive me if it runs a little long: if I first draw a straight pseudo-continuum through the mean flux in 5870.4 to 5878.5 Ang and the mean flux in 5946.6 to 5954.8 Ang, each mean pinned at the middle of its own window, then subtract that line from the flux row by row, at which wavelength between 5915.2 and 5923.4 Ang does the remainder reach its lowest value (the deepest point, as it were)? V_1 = 5922.69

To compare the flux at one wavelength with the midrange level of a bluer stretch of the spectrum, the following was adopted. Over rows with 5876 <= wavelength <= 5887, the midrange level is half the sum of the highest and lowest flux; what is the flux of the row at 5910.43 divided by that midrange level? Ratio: 1.02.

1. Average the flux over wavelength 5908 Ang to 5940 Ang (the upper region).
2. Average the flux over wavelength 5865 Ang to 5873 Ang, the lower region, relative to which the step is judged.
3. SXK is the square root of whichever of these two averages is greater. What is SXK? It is 2.01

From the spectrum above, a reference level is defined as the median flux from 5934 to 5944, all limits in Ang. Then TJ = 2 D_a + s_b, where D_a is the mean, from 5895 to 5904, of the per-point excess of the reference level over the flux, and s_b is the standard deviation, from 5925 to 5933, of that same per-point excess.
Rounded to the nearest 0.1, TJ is 1.0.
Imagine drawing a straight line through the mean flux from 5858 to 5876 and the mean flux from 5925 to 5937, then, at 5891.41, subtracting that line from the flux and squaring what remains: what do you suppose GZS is 0.308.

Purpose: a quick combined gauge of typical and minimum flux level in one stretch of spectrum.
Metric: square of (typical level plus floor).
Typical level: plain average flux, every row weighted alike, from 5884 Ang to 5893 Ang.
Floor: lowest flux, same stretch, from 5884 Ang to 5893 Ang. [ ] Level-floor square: 48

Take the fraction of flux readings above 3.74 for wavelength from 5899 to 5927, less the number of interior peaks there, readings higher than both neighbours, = -1.33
